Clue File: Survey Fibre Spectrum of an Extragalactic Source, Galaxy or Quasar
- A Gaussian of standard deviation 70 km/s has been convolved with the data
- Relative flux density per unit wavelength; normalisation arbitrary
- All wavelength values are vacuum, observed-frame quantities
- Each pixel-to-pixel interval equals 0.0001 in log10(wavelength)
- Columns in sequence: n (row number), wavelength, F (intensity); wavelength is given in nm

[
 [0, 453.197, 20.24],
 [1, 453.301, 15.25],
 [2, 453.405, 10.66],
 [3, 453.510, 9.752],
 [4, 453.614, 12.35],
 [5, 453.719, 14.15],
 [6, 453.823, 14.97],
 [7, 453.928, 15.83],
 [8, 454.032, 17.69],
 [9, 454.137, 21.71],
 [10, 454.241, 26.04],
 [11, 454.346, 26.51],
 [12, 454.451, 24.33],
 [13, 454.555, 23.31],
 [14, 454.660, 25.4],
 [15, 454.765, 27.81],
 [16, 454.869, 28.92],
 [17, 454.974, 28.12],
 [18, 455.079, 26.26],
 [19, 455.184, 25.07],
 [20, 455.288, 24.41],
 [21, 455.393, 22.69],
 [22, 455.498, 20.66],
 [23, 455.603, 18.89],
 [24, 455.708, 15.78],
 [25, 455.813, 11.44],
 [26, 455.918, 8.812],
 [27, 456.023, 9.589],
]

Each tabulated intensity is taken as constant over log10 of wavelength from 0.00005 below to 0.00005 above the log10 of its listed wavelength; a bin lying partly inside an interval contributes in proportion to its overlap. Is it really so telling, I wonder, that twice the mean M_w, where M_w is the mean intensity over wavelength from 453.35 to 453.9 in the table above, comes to 25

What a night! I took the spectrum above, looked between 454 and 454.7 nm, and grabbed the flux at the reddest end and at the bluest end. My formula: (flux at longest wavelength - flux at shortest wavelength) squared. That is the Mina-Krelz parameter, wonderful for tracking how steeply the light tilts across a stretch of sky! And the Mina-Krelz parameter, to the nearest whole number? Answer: 59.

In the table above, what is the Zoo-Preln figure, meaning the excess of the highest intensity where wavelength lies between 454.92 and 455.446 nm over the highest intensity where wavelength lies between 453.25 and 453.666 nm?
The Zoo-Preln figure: 13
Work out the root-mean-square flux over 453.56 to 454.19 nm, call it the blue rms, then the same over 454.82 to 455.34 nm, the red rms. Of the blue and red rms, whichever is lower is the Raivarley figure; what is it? 16.4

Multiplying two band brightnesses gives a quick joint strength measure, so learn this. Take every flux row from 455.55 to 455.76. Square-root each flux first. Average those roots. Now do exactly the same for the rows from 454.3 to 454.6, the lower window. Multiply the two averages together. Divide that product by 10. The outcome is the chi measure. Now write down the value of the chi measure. 2.07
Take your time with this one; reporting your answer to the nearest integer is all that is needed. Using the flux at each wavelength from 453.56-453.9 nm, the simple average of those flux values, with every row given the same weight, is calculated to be 14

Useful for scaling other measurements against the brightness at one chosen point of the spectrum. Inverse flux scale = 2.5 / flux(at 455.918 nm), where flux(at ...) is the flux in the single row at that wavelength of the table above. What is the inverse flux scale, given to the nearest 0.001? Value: 0.284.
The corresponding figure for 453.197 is 0.124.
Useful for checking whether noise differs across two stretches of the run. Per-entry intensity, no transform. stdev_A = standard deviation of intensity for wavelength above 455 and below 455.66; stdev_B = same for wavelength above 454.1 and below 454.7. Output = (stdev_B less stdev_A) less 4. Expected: -5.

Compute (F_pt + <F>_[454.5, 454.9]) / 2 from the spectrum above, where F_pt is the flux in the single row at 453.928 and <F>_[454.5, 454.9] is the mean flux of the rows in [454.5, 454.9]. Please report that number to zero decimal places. 21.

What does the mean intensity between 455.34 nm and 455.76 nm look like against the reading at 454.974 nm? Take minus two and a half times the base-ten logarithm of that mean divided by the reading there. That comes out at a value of 0.40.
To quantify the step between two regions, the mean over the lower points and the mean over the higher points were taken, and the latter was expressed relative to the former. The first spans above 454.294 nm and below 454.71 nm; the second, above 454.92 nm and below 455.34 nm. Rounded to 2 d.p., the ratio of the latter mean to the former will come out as 1.04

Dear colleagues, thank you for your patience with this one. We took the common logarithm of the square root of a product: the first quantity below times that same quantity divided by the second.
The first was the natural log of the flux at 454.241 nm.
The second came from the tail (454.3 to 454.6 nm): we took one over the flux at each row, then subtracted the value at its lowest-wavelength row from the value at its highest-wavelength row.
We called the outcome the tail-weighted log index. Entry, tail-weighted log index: 1.66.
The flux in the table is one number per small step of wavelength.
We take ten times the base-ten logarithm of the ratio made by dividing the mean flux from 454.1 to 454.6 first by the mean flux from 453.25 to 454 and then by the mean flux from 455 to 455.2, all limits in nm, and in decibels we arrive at -11.5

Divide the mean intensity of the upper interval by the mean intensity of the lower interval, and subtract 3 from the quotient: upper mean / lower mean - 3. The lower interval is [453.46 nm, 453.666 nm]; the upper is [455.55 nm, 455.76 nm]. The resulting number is -1.4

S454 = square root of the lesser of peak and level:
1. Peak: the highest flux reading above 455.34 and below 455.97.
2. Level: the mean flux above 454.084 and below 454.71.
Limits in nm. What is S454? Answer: 4.76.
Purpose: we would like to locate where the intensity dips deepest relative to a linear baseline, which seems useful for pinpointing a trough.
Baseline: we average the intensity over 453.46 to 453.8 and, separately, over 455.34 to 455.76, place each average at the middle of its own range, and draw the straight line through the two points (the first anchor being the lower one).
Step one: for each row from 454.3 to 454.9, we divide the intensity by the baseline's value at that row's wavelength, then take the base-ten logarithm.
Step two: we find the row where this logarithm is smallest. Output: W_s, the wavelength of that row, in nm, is 454.555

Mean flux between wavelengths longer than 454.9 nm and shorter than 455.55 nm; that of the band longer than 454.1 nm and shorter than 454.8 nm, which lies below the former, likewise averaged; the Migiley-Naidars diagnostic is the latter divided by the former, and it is 1.0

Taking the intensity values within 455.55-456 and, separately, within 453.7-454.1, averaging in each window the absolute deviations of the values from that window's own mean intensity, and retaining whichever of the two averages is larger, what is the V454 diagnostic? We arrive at 3.6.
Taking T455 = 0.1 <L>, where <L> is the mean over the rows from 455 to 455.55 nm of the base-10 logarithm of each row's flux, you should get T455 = 0.138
